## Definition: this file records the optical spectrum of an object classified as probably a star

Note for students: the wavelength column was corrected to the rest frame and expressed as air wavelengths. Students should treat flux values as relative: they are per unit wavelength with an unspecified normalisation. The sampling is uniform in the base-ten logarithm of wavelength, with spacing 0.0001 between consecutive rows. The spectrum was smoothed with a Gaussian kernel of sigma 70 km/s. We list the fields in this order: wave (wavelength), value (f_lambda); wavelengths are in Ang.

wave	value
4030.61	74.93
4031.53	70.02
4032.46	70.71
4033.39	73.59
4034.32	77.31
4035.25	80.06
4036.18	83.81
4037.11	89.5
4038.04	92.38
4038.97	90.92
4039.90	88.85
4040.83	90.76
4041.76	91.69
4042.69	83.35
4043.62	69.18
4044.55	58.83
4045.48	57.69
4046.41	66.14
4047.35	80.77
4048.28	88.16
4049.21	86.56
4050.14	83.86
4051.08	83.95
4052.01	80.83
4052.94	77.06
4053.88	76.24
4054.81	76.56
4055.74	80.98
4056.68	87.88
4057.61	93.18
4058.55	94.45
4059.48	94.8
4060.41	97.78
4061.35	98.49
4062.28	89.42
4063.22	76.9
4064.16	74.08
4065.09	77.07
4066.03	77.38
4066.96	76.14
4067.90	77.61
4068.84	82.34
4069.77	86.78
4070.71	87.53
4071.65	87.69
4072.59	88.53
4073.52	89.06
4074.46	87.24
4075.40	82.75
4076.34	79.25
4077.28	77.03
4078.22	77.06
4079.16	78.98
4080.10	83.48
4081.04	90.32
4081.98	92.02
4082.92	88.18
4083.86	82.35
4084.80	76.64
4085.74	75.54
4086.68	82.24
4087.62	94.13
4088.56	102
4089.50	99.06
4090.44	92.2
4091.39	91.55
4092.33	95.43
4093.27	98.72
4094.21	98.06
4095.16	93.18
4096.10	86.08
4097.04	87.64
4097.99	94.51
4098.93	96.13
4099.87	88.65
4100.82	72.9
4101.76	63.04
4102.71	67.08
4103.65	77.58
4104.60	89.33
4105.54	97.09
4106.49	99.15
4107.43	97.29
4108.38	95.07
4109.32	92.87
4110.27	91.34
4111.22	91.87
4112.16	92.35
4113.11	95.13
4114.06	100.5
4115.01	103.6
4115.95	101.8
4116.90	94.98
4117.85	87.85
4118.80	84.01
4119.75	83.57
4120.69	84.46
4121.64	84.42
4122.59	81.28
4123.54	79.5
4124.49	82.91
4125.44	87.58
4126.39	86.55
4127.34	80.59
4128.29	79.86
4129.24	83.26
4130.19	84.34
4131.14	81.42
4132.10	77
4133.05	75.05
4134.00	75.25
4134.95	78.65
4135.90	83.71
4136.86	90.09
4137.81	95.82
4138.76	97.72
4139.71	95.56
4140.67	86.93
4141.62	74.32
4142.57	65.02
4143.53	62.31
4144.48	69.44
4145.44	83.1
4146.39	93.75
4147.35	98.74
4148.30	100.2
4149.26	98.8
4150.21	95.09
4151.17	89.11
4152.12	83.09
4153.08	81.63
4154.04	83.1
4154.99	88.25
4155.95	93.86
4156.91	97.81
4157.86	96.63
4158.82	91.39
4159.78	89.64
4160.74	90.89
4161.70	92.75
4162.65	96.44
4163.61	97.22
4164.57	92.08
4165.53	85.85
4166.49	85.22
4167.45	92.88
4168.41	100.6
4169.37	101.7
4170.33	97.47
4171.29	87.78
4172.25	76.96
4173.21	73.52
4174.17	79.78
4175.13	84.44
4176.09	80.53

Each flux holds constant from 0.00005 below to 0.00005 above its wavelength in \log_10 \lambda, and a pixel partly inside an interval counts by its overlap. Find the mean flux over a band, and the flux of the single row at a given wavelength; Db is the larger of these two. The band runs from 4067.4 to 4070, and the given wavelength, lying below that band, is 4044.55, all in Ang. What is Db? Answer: 82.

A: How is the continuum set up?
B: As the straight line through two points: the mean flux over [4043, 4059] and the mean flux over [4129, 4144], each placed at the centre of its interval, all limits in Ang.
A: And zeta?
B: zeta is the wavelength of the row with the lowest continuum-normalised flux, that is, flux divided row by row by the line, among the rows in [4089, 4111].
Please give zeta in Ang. 4101.76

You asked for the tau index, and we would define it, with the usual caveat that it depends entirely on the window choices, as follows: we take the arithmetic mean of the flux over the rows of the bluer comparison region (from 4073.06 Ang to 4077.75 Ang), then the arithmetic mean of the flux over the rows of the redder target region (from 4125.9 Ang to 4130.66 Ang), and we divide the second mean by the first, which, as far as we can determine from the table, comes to 1.00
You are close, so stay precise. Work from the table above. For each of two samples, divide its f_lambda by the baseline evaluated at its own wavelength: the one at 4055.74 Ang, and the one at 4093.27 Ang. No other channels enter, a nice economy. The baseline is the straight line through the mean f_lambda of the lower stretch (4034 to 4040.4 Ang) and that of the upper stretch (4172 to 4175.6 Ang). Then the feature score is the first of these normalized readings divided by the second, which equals 0.80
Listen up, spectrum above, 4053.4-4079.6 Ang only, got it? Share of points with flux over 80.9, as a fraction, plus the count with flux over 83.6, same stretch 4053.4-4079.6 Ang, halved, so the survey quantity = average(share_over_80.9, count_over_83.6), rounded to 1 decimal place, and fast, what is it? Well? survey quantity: 6.8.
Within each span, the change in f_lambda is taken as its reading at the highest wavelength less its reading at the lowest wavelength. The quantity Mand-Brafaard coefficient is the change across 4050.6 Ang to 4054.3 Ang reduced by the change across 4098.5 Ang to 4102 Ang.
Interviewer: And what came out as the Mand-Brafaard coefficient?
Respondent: 25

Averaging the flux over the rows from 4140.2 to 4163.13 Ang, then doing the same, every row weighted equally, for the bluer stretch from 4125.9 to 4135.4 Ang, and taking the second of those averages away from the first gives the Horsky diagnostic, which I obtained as 7.4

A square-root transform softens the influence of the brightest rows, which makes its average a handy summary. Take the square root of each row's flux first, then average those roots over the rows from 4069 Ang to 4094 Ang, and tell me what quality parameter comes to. 9.33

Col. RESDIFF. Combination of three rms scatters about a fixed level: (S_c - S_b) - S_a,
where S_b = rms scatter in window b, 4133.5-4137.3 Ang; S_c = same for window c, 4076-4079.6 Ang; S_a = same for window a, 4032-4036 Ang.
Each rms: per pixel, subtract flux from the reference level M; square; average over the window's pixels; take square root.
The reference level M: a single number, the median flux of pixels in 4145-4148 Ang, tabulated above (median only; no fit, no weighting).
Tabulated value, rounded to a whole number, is -16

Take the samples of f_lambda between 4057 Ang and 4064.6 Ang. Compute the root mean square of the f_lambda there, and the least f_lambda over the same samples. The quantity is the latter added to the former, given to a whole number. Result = 164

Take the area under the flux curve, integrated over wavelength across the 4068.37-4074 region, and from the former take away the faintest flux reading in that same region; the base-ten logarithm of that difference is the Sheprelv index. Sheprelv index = 2.61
